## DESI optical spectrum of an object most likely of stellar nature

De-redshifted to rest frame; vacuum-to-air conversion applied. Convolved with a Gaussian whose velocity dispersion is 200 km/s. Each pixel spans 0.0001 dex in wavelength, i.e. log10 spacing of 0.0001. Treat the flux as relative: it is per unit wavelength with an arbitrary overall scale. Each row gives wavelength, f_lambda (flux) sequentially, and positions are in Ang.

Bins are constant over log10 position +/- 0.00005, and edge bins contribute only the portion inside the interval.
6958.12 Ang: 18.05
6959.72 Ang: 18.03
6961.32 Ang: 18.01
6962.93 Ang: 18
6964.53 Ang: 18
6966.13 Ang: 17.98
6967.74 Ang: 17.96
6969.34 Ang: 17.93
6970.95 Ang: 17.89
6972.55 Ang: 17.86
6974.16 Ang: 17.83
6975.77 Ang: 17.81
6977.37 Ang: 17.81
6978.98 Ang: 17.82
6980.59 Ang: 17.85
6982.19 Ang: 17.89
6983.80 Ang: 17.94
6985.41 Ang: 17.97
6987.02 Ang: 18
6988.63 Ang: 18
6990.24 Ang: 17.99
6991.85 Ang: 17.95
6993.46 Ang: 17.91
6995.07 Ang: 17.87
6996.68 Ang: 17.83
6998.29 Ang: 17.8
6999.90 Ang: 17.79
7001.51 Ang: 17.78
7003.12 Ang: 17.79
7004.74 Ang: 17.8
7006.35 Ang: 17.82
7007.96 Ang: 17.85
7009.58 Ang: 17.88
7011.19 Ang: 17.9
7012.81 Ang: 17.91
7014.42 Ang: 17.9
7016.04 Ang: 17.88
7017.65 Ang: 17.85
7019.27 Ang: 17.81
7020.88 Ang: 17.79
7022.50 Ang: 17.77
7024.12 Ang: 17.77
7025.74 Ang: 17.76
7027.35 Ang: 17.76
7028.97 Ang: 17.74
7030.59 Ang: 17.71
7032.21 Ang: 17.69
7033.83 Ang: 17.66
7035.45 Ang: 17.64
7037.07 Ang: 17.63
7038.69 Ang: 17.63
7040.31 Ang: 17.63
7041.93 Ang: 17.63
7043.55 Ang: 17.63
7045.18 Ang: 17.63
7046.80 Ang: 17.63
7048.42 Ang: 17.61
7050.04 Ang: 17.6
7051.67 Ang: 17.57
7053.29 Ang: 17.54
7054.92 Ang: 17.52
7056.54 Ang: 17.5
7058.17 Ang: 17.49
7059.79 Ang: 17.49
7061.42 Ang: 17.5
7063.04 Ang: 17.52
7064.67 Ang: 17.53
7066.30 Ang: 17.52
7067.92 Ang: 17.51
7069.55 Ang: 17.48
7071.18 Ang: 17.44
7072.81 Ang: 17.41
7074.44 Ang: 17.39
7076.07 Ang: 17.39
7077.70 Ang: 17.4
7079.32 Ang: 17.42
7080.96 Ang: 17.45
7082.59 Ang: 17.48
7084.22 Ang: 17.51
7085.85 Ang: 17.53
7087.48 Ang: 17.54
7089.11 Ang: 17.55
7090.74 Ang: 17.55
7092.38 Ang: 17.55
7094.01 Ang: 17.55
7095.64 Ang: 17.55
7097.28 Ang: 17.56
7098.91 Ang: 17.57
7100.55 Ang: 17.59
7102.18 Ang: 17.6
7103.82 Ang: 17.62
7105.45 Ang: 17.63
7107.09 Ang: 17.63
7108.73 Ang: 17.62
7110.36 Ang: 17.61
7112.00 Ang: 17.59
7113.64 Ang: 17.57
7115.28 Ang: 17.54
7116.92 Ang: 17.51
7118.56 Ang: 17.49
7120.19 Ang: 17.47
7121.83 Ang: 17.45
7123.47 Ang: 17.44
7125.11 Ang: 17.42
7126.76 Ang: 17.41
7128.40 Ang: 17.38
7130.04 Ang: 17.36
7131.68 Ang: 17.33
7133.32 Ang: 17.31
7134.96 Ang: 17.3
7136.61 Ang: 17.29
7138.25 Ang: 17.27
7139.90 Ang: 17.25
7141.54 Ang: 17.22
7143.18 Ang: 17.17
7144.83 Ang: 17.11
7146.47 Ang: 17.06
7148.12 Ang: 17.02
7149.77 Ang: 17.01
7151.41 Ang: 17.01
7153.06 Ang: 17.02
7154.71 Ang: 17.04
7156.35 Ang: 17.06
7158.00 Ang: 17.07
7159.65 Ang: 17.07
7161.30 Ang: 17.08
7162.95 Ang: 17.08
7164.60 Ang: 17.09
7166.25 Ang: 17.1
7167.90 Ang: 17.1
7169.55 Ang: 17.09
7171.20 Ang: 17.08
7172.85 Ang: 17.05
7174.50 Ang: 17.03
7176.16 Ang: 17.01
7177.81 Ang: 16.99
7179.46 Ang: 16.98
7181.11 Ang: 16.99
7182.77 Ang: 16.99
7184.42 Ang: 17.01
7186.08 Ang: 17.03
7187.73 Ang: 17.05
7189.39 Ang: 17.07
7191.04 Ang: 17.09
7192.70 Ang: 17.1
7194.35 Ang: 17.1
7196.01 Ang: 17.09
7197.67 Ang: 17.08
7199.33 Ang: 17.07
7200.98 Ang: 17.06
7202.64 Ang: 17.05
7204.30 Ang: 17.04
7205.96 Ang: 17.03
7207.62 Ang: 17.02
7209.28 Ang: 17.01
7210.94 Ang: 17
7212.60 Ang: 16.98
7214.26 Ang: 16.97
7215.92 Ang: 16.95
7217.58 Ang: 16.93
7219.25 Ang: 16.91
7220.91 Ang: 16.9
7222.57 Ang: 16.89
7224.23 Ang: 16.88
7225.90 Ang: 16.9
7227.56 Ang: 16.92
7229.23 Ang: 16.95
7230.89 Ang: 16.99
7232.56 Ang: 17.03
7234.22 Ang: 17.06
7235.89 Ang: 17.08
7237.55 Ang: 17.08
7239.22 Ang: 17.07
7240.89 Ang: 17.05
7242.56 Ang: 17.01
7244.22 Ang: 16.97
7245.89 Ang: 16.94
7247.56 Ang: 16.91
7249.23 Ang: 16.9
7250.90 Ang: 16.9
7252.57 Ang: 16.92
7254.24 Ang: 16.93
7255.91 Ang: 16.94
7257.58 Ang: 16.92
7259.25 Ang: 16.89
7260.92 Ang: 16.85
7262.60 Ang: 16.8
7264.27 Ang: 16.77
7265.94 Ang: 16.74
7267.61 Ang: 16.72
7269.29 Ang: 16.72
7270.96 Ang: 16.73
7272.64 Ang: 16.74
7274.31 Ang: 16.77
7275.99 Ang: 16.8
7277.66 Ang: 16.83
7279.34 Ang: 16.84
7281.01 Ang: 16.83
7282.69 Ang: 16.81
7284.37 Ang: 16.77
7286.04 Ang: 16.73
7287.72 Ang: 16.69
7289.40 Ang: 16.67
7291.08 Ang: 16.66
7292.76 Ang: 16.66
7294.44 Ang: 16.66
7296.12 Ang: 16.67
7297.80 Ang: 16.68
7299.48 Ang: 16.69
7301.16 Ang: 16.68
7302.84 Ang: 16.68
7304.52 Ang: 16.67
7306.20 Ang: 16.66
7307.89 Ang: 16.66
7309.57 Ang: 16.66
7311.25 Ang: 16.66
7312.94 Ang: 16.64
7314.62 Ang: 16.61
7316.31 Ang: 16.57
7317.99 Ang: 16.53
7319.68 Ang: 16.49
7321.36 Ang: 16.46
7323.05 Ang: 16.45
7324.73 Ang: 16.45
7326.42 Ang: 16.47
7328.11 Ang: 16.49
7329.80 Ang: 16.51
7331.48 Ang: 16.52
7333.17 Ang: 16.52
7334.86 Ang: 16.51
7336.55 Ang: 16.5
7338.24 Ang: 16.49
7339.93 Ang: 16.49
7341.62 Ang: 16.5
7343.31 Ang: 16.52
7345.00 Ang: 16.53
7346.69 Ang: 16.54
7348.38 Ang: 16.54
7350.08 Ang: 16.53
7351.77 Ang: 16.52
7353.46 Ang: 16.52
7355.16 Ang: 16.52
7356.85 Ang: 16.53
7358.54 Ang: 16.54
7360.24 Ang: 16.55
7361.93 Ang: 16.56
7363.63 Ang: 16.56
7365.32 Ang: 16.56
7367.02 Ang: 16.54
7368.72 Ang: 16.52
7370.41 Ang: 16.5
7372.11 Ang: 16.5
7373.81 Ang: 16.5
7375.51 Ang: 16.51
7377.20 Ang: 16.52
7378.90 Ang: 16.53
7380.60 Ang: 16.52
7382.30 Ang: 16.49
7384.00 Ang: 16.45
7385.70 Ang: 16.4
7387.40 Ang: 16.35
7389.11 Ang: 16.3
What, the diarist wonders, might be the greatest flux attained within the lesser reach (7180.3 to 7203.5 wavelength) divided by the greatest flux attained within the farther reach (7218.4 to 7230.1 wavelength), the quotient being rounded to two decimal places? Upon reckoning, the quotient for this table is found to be 1.01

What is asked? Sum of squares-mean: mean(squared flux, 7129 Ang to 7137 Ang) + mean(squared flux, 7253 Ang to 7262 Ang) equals 586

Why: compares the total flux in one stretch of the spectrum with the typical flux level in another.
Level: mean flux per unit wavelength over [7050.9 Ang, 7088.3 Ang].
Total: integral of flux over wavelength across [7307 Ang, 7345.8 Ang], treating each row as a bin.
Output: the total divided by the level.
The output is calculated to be 36.7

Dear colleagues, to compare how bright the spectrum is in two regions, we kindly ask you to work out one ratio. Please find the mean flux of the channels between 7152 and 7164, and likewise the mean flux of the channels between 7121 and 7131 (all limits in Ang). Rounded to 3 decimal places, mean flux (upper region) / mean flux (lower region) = 0.980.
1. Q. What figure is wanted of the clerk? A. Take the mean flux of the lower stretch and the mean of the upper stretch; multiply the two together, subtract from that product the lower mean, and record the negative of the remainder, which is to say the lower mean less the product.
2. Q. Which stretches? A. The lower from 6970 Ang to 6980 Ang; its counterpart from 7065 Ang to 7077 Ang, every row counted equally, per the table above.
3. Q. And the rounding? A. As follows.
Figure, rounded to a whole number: -293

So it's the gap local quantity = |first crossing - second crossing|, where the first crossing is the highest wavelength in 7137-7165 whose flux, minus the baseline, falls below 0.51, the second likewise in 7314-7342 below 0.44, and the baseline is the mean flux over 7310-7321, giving 177.0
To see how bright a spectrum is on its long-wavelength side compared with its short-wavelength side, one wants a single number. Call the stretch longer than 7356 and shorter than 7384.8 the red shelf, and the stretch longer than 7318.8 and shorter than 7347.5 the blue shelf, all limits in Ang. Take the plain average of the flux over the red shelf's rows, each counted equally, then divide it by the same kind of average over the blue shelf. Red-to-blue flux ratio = 1.00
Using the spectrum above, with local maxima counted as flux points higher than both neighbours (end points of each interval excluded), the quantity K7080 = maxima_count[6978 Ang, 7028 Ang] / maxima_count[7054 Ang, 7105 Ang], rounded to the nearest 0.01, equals 1.00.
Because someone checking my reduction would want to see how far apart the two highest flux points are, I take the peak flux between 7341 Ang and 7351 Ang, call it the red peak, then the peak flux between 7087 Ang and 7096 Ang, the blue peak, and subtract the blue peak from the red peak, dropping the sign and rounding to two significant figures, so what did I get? 1.0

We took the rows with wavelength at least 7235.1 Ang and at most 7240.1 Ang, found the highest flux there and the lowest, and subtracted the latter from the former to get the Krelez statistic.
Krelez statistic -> 0.010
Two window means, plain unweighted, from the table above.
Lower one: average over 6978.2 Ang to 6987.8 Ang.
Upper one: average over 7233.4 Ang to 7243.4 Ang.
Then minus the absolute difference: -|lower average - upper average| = -0.85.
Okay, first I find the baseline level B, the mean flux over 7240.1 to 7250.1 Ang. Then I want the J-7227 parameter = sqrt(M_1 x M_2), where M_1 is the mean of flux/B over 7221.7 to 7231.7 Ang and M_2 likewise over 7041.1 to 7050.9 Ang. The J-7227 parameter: 1.02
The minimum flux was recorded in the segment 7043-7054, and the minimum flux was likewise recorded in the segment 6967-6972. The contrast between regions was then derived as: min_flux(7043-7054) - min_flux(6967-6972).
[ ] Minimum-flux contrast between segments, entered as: -0.35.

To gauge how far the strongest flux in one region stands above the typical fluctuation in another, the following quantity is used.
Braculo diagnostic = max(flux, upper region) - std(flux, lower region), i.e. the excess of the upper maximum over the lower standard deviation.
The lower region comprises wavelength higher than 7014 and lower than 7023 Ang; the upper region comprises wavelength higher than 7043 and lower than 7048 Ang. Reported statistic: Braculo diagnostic 17.6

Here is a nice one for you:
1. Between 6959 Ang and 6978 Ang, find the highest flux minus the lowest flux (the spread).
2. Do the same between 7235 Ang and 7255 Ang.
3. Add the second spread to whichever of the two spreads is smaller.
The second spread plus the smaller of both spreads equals 0.36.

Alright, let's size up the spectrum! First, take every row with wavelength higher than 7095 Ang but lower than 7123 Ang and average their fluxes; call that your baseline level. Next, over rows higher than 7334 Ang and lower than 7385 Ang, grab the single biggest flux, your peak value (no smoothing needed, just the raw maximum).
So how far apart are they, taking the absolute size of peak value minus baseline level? 1.0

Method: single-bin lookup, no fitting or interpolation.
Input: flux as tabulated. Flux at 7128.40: 17.38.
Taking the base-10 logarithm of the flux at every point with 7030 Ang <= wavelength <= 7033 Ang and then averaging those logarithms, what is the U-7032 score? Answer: 1.248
